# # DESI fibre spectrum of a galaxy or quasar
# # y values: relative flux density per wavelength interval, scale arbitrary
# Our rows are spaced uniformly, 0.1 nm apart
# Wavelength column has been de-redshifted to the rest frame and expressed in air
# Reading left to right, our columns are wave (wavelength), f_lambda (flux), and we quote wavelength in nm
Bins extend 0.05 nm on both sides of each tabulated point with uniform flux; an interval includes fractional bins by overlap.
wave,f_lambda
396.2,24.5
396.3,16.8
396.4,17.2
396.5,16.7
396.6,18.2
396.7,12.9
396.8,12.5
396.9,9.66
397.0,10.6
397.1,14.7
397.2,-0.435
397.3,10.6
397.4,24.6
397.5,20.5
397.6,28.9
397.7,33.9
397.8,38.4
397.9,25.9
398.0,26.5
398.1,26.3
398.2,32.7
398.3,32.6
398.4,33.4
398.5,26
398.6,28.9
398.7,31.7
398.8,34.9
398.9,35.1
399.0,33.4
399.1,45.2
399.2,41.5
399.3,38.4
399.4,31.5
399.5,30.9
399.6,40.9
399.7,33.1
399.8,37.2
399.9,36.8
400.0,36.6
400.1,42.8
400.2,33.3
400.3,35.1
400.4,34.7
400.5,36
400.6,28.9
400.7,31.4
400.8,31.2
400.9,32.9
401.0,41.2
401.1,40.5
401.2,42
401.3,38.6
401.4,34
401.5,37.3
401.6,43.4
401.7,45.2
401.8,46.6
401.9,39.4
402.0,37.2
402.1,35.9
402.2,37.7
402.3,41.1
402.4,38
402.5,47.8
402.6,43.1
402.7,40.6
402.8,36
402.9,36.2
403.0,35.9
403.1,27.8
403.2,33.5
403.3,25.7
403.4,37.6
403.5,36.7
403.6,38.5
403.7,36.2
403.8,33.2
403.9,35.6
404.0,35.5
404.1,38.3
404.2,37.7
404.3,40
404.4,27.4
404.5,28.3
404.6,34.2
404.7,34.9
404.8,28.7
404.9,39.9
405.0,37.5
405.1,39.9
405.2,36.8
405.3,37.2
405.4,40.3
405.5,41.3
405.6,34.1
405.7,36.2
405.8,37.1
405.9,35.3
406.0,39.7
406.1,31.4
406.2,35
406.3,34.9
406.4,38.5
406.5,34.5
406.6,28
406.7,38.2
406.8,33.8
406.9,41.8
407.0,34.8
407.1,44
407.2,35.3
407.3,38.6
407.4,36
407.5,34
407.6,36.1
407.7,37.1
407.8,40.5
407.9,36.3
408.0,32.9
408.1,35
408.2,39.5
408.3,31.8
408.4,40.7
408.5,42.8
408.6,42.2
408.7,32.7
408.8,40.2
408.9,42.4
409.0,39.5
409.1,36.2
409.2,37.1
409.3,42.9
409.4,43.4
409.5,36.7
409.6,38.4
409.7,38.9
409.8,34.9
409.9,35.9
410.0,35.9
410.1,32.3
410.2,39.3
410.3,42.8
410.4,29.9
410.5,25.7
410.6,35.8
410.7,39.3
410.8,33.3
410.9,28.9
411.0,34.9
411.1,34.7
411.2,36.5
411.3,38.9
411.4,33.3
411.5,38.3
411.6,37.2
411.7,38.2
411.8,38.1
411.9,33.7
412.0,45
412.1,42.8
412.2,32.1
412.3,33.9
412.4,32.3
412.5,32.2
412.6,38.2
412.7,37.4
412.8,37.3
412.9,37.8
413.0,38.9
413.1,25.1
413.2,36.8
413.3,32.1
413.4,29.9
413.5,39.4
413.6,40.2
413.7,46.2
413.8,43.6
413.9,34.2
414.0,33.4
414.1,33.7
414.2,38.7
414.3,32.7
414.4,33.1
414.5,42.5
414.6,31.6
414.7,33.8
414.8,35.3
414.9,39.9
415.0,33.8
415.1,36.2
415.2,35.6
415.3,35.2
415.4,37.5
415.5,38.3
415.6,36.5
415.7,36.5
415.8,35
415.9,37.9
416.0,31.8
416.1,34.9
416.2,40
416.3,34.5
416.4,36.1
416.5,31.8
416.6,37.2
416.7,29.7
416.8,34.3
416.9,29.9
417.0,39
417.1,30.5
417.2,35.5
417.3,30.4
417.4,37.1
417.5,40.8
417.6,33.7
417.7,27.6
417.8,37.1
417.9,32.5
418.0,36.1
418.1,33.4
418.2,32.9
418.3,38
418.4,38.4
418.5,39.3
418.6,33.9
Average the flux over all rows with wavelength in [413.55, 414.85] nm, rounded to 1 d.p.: 36.8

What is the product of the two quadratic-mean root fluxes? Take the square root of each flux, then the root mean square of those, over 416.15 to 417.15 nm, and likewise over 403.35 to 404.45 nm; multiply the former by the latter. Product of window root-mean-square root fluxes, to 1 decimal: 35.2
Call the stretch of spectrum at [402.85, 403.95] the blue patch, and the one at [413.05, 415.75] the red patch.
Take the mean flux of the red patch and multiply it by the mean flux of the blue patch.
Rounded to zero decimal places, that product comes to 1233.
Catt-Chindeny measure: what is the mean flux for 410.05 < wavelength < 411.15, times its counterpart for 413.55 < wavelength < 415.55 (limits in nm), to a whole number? 1260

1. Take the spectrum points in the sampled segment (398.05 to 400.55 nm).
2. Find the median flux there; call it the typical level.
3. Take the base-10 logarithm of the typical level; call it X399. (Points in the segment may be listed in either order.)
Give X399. 1.54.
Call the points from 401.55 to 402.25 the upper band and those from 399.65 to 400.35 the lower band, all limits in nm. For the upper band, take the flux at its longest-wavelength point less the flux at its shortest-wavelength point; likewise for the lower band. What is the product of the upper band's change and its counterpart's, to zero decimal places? -11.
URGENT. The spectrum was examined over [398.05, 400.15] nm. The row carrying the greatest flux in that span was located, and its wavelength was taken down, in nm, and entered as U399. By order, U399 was 399.1 nm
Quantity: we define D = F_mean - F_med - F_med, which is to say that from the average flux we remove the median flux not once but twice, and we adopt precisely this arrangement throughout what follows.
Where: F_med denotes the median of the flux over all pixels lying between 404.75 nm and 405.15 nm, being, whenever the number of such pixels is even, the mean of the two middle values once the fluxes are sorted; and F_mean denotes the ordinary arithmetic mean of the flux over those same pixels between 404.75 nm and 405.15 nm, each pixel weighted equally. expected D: -40.9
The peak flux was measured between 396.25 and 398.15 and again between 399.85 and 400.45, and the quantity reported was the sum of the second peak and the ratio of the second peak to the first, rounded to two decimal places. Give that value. 43.91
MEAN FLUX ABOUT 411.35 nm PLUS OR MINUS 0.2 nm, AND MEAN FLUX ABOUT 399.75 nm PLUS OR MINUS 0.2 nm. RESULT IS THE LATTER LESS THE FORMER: 0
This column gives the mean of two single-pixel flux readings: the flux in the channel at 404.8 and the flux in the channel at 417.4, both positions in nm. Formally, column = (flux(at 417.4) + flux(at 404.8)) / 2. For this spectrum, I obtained 33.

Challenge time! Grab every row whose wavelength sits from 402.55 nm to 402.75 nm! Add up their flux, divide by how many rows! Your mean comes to 42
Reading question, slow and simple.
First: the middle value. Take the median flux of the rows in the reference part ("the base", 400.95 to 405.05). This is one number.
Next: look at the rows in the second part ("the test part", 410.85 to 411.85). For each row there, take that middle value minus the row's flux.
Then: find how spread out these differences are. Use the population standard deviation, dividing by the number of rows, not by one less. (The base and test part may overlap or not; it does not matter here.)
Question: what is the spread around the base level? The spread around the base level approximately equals 2.9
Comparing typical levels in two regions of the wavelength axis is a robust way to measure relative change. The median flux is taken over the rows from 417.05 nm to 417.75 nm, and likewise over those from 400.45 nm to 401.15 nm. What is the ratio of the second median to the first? 0.98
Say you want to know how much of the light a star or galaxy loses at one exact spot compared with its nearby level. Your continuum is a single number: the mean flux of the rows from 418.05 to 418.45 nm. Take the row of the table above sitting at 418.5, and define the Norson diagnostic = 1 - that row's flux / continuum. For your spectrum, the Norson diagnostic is -0.10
